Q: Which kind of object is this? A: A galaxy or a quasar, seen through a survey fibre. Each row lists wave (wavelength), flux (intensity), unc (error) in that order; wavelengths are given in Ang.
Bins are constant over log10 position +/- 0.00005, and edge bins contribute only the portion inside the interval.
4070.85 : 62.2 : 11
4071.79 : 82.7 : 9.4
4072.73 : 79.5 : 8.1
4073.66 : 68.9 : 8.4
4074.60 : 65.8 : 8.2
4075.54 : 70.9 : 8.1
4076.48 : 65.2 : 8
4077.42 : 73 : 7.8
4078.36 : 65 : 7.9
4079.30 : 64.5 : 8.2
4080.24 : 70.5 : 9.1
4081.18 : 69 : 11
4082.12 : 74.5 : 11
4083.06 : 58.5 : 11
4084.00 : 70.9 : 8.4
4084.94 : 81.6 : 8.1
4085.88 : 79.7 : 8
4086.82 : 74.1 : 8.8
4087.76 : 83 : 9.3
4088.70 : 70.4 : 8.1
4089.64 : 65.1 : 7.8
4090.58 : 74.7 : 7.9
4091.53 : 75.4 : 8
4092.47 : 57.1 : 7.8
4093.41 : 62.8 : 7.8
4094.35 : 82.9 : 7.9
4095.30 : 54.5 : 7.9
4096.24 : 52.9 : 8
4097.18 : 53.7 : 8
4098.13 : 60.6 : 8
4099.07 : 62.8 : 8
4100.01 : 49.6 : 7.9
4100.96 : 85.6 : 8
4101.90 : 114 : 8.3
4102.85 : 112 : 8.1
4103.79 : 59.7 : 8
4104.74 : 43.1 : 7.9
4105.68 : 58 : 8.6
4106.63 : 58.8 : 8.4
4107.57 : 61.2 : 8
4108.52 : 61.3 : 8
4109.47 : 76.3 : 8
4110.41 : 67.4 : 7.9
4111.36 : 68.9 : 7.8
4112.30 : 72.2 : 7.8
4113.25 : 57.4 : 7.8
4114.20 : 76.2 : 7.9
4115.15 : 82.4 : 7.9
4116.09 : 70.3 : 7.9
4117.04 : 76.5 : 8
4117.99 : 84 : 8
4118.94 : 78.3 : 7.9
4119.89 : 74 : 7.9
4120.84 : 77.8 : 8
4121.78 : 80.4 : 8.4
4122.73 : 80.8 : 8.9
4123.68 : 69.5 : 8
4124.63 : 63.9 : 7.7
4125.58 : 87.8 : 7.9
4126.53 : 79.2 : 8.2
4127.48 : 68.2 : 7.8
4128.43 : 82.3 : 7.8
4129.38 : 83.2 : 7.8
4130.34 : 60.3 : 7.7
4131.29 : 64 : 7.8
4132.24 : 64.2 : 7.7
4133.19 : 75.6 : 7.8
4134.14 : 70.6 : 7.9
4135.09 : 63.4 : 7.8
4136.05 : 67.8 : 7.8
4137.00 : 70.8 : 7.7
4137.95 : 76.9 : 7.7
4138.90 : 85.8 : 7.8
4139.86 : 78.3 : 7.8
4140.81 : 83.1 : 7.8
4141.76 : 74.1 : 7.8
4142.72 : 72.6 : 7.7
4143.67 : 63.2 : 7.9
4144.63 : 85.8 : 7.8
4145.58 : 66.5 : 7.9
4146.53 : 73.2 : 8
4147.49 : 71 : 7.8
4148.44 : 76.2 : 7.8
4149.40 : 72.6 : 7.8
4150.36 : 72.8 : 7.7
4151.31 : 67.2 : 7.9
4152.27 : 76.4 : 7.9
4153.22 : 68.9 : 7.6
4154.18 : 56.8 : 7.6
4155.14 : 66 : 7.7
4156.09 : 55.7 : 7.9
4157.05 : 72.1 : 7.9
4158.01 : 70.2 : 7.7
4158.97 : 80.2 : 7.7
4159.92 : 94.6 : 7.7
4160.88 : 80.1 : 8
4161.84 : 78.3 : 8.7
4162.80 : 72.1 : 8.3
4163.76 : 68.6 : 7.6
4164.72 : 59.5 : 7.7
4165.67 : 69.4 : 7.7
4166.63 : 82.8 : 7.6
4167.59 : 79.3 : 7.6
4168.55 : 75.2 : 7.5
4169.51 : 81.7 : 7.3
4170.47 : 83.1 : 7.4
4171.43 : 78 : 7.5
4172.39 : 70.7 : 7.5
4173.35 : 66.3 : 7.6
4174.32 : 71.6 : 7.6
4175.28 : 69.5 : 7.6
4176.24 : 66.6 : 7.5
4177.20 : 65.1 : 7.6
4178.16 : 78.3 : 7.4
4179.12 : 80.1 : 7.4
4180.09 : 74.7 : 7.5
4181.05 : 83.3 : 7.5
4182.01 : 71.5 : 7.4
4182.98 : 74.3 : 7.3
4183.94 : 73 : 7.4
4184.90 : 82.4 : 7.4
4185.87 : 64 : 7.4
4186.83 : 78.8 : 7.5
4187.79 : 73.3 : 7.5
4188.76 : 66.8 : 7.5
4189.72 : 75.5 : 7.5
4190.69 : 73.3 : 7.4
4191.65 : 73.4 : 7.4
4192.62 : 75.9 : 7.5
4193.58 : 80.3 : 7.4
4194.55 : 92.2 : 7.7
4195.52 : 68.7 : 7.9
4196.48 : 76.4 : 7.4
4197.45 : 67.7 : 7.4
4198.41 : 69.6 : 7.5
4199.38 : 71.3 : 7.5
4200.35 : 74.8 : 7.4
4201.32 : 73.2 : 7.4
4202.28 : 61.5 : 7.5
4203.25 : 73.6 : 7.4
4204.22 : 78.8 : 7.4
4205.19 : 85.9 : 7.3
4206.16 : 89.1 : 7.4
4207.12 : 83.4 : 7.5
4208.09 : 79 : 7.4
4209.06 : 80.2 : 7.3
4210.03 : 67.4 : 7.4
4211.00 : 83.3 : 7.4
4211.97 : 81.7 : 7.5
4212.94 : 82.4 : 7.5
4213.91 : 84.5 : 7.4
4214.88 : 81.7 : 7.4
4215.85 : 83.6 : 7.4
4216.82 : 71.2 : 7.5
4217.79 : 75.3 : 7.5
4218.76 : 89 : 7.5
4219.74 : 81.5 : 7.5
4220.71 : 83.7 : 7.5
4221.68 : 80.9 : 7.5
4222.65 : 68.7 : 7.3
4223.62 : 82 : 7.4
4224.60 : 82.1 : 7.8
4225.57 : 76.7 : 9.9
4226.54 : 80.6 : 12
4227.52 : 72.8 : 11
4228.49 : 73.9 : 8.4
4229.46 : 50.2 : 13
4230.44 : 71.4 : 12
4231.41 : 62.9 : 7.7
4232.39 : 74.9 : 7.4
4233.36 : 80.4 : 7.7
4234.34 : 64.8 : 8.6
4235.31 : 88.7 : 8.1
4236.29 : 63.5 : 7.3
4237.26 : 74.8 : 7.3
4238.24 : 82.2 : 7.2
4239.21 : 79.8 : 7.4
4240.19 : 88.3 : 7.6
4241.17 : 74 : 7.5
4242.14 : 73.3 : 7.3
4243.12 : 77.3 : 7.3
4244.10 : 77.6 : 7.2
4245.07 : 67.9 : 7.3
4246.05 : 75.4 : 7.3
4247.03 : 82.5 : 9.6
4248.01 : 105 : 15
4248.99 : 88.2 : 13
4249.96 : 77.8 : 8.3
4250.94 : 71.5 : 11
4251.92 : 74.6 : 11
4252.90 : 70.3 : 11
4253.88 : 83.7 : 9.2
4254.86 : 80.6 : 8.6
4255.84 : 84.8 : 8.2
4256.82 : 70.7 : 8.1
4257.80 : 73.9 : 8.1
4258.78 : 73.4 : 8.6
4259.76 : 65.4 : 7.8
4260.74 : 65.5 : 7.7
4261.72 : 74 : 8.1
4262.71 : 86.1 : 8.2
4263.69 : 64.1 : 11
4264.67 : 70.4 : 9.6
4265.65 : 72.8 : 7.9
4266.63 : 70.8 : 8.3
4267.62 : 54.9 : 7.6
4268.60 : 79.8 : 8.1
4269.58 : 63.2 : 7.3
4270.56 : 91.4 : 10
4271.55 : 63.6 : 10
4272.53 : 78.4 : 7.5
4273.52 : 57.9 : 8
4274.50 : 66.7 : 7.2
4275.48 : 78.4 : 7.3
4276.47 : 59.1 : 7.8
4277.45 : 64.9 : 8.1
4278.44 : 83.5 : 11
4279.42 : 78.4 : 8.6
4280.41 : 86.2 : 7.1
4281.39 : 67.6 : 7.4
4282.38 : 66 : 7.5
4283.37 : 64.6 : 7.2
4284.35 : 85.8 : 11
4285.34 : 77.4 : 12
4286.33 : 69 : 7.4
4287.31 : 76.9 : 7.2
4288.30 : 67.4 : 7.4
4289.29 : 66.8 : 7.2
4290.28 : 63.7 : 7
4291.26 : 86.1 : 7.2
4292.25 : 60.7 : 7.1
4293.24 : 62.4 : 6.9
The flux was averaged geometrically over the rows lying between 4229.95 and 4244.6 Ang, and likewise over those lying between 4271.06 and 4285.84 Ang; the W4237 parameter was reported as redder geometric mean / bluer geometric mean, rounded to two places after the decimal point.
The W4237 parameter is 0.95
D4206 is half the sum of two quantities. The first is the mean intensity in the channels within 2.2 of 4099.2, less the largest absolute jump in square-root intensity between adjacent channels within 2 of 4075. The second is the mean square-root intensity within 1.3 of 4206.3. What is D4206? 36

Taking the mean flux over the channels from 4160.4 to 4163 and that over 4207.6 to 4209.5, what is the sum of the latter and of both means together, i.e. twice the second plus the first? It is 236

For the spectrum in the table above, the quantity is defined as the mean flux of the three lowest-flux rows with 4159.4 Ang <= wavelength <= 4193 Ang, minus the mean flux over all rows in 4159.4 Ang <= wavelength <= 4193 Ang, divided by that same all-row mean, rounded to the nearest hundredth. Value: -0.16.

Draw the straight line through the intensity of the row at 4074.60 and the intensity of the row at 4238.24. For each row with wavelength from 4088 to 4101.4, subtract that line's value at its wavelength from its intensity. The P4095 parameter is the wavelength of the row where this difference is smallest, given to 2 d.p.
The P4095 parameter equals 4100.01 Ang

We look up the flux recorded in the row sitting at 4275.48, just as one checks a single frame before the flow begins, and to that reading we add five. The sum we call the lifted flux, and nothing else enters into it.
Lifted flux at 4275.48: 83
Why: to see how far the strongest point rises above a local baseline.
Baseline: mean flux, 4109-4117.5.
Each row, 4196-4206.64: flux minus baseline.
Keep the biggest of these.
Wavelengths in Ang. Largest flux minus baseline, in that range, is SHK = 17.1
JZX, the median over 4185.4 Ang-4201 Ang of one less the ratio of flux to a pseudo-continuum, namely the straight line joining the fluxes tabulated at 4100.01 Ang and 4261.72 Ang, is -0.16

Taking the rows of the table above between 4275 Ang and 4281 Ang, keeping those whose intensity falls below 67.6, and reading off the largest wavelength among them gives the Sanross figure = 4277.45 Ang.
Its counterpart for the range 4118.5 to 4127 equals 4124.63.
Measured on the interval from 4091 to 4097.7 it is 4097.18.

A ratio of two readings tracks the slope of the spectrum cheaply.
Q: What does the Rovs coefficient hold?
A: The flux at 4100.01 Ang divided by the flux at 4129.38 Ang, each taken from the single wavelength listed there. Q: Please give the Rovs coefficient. 0.60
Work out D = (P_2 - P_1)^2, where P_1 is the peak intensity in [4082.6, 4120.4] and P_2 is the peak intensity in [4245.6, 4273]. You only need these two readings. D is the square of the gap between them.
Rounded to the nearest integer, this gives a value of 81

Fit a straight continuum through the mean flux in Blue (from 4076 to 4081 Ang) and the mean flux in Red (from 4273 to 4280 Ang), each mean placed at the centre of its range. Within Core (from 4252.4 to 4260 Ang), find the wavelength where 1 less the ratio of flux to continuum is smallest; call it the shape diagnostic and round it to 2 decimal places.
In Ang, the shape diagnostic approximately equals 4255.84 Ang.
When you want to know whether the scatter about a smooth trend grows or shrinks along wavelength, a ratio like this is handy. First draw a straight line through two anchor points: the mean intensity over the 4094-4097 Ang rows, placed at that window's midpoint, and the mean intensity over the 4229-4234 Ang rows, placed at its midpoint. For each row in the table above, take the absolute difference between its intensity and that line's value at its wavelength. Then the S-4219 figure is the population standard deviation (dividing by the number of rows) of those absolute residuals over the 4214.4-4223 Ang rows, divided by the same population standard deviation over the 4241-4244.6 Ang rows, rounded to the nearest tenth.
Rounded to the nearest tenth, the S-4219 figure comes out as 3.3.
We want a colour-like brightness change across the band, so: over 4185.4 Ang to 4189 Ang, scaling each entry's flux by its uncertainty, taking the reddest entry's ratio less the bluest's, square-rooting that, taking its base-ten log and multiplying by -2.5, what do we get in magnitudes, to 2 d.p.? 0.74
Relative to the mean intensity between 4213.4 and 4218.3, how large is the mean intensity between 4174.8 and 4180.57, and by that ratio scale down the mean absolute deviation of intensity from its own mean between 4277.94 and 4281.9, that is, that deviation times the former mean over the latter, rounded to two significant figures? 6.5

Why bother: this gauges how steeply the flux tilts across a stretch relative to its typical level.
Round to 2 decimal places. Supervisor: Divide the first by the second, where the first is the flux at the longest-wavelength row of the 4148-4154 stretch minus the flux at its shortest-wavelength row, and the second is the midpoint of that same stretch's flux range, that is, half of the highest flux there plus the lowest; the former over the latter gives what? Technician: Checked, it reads -0.10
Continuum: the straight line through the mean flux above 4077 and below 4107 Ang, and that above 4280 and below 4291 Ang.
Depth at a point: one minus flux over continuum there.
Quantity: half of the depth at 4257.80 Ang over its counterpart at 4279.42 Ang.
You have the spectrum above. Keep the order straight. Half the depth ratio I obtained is 0.2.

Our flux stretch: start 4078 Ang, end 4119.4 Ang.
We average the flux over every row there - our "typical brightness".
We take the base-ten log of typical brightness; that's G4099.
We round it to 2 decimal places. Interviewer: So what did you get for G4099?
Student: 1.84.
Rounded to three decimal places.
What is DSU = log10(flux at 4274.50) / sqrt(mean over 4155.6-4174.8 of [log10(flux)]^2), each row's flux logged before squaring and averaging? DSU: 0.976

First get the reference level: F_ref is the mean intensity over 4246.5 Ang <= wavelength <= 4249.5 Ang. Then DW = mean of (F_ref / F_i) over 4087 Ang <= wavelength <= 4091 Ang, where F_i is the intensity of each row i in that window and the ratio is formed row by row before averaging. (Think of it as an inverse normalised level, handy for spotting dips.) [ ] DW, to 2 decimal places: 1.26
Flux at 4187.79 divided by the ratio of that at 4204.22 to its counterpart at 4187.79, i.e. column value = 68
